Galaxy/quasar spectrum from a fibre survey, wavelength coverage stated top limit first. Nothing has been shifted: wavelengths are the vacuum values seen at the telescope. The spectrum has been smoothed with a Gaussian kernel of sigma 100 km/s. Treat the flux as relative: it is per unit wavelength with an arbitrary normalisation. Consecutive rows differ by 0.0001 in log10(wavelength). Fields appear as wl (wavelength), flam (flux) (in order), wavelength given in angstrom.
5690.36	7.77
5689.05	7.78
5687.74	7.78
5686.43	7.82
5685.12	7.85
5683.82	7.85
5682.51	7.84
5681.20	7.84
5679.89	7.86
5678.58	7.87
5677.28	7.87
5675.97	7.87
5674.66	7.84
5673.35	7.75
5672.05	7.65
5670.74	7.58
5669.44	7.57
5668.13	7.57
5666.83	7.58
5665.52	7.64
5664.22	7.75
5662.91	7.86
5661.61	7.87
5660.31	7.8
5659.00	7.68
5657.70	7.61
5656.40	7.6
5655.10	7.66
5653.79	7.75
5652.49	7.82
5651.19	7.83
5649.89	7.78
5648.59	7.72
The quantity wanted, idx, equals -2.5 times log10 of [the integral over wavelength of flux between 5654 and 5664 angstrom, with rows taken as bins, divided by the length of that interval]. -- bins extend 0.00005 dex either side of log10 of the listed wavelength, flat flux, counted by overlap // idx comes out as -2.220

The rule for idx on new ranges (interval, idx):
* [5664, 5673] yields -2.205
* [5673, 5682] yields -2.236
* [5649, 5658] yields -2.220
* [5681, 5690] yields -2.234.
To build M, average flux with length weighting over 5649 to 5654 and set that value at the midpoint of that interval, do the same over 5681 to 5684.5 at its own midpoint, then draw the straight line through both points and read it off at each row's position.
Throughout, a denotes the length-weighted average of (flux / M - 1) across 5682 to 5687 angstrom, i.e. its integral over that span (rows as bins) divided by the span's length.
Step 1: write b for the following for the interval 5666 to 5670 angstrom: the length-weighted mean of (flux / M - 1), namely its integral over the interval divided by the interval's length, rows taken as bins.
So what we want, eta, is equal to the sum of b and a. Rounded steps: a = -0.002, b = -0.033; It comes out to -0.035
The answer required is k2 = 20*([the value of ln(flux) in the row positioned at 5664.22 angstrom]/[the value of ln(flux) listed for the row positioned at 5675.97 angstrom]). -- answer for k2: 19.9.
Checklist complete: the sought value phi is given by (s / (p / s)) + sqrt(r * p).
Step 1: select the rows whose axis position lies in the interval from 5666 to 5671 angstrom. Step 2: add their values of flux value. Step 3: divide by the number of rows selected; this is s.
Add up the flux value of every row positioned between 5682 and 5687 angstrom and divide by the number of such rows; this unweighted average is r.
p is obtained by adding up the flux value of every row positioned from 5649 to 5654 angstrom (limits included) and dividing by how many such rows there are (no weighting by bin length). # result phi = 15.2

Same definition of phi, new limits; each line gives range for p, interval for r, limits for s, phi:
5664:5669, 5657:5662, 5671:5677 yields 15.6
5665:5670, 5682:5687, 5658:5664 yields 15.7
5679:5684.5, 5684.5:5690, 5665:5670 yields 15.2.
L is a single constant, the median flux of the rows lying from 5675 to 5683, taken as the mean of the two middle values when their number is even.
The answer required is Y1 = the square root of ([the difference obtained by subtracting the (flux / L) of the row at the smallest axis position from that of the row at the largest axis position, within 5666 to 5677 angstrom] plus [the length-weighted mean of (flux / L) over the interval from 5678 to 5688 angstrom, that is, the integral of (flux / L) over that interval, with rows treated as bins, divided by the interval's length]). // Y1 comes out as 1.02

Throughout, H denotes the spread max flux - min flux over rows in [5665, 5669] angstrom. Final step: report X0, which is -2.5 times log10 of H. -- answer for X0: 2.9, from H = 0.070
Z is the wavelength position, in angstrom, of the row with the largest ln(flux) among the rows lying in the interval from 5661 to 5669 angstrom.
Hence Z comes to 5661.61 angstrom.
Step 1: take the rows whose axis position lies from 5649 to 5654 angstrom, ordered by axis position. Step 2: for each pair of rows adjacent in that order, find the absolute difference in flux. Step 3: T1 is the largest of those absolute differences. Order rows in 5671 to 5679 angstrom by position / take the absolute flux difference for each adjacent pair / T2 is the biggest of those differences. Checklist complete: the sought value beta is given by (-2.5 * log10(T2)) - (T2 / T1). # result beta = 1.1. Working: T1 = 0.070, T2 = 0.10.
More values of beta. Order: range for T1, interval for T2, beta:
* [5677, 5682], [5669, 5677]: -2.5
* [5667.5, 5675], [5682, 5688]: 3.1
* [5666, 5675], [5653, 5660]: 1.7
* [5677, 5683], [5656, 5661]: -3.7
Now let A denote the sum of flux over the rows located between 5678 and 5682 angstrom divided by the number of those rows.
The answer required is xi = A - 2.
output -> 5.86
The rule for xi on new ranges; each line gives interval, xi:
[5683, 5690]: 5.82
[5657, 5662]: 5.74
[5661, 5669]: 5.71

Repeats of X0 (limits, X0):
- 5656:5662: 1.4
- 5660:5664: 2.9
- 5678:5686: 3.8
